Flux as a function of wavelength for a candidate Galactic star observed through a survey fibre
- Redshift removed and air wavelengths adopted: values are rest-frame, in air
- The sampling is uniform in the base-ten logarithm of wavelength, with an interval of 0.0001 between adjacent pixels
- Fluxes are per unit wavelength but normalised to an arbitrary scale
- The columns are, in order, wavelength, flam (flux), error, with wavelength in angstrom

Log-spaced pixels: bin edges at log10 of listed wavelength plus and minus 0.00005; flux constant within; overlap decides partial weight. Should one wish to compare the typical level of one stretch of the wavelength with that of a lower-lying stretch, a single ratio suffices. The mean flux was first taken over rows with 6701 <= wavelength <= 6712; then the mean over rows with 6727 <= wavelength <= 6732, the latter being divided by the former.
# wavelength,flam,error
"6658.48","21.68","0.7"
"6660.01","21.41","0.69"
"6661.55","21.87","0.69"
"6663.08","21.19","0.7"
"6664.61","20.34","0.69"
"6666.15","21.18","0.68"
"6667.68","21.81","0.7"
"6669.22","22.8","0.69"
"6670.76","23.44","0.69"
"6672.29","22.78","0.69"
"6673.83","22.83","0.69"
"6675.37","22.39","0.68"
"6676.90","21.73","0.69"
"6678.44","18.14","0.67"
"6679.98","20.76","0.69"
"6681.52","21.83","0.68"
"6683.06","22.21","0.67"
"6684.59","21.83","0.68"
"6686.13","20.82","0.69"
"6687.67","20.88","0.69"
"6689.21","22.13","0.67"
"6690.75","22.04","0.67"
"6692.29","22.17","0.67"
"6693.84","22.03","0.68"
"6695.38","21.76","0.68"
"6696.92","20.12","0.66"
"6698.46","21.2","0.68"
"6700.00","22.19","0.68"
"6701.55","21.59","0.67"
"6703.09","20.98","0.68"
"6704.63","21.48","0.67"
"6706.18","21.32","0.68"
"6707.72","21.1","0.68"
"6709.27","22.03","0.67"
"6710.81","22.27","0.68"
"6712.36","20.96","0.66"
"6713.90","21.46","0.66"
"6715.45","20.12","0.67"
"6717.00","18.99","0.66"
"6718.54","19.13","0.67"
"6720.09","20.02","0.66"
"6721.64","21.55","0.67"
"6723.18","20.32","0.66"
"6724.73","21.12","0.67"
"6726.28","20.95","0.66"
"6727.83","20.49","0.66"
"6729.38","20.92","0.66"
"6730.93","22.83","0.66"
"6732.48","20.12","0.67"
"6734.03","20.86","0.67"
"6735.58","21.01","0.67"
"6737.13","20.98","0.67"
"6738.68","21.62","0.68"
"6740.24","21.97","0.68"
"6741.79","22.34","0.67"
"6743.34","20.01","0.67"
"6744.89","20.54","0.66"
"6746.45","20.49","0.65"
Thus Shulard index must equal 0.99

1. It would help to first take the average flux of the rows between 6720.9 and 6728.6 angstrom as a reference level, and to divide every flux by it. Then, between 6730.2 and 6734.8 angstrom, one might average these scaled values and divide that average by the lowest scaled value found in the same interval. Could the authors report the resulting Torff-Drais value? 1.06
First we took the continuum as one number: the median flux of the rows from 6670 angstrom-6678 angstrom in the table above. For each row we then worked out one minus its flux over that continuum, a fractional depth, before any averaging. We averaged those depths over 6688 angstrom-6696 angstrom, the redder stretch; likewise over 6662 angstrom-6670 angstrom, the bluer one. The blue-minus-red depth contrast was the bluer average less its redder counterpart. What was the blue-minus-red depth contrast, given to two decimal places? 0.02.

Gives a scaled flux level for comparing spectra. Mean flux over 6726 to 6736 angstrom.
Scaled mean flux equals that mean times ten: 210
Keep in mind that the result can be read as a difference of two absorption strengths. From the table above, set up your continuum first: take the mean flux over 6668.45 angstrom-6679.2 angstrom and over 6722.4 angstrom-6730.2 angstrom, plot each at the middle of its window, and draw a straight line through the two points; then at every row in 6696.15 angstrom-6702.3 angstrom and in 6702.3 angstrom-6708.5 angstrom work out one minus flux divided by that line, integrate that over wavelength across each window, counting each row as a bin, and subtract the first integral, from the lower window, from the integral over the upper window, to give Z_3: -0.03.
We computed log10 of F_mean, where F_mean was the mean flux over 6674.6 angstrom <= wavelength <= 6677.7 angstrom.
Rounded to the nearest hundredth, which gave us 1.34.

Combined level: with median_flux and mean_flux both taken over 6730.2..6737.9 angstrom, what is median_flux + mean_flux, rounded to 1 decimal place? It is 42.1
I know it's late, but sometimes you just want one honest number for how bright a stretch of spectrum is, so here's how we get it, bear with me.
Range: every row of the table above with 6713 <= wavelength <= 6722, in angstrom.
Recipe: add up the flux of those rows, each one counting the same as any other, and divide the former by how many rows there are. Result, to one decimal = 20.2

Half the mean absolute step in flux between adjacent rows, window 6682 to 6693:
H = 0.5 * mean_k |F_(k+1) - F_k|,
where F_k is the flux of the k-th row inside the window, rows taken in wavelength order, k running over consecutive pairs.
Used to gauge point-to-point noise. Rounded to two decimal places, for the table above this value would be 0.24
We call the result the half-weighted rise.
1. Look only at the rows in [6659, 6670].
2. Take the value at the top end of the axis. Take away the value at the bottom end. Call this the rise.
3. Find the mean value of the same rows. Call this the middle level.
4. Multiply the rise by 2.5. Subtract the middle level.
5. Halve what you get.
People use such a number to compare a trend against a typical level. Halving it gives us -9.0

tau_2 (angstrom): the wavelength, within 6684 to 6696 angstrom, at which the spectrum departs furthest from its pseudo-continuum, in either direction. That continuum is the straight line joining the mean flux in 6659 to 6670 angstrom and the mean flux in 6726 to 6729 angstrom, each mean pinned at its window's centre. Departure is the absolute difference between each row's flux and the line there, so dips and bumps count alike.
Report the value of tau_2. 6692.29 angstrom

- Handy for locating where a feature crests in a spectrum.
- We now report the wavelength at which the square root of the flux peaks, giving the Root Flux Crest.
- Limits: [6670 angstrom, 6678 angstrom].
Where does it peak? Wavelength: 6670.76 angstrom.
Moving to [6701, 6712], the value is 6710.81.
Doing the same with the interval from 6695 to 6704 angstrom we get 6700.00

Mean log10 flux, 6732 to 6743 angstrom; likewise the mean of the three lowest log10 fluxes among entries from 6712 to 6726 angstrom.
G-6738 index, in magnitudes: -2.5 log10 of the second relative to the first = 0.033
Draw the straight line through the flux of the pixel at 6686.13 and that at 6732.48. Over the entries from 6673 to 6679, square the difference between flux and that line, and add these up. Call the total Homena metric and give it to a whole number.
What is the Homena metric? 14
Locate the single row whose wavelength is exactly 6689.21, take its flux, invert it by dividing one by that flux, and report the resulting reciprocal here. 0.0452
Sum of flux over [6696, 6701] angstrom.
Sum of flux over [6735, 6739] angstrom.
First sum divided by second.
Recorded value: 1.0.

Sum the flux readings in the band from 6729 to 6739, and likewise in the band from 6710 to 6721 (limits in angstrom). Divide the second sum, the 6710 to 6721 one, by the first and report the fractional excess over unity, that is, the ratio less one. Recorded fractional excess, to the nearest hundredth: -0.04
